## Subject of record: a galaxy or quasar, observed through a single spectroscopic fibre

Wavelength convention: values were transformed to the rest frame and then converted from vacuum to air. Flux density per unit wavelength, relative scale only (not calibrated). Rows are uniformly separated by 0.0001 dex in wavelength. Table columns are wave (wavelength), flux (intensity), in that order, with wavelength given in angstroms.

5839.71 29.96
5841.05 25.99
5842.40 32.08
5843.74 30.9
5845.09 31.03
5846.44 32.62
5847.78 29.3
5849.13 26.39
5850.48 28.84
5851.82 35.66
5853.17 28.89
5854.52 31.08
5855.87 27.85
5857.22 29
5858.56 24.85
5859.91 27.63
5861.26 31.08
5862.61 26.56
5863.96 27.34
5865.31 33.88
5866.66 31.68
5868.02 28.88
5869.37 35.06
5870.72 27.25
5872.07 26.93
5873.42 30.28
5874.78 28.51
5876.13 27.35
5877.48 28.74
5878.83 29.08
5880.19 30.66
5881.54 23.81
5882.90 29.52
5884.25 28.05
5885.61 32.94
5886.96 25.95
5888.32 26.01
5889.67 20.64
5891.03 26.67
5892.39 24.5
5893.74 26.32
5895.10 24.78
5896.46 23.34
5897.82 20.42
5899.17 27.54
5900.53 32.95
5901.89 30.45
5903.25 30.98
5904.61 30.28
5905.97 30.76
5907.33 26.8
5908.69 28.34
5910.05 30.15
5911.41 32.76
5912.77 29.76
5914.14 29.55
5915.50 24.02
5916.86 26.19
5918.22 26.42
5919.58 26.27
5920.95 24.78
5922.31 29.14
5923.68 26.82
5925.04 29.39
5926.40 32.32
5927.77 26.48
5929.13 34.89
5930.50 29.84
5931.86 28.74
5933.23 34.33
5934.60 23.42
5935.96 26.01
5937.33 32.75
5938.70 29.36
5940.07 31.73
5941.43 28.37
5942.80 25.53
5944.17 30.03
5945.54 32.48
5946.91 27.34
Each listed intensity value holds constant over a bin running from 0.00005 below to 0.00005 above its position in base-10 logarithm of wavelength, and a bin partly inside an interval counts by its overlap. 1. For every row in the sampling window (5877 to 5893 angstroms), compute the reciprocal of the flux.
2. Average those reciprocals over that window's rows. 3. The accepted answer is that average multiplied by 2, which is 0.0746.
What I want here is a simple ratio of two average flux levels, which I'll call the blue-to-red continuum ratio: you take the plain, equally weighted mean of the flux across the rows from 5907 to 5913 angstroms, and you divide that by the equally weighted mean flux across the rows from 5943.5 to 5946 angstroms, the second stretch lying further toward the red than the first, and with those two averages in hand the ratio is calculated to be 0.95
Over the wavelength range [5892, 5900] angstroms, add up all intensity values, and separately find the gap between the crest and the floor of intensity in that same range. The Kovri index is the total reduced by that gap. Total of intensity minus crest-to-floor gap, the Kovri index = 140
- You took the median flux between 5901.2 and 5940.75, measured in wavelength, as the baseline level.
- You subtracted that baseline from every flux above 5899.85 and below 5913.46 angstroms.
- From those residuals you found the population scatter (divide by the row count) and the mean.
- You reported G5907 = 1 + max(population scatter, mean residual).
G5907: 2.7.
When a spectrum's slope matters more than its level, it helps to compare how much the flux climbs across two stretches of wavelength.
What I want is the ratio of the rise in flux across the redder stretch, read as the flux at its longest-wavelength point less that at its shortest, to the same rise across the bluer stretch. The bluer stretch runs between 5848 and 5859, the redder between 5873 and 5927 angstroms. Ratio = -1.3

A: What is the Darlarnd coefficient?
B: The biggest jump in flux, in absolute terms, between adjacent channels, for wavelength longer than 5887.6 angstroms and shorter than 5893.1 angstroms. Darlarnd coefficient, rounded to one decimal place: 6.0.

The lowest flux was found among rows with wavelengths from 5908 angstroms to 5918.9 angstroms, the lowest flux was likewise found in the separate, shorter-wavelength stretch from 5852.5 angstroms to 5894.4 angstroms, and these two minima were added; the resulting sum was 44.7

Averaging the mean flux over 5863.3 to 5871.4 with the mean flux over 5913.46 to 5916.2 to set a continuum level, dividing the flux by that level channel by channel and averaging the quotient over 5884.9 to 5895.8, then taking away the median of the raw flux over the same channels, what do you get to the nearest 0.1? -25.1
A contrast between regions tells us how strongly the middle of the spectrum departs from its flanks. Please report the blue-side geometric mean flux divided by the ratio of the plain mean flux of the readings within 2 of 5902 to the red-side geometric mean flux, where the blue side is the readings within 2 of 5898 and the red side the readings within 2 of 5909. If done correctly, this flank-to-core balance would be 21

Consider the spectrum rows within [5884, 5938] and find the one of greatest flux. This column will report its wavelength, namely 5929.13 angstroms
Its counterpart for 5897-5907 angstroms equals 5900.53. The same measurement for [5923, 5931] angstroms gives 5929.13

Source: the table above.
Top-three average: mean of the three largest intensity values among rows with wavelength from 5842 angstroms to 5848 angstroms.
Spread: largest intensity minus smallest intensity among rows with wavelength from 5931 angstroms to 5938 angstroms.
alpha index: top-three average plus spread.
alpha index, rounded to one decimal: 42.8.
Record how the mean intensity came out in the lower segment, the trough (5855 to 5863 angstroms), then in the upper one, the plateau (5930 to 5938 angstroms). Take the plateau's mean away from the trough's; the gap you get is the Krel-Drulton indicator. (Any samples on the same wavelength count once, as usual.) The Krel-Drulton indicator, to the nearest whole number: -1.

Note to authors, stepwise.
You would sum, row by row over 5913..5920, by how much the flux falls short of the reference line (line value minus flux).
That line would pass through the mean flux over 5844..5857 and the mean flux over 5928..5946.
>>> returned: 17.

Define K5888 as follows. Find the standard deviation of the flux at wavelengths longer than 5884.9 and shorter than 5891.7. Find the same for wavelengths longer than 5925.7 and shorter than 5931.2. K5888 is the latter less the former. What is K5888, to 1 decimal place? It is -0.8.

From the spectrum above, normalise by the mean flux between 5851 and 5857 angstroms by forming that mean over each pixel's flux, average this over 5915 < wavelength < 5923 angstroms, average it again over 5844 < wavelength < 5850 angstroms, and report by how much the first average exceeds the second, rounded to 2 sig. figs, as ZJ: 0.14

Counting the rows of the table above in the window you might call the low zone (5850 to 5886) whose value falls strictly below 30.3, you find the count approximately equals 19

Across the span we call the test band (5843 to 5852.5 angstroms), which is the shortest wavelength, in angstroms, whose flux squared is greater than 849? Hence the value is 5843.74 angstroms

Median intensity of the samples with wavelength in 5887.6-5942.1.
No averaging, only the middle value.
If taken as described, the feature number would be 28.4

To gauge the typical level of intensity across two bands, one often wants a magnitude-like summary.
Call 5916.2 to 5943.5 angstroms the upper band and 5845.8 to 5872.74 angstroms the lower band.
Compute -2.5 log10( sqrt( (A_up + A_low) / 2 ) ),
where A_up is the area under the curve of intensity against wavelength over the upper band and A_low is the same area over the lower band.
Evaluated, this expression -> -3.62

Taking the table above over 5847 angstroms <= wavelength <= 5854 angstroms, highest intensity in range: 35.66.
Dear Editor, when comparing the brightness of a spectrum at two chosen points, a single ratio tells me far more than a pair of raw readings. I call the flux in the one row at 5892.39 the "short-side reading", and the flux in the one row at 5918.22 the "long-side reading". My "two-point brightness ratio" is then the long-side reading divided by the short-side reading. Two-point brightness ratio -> 1.08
